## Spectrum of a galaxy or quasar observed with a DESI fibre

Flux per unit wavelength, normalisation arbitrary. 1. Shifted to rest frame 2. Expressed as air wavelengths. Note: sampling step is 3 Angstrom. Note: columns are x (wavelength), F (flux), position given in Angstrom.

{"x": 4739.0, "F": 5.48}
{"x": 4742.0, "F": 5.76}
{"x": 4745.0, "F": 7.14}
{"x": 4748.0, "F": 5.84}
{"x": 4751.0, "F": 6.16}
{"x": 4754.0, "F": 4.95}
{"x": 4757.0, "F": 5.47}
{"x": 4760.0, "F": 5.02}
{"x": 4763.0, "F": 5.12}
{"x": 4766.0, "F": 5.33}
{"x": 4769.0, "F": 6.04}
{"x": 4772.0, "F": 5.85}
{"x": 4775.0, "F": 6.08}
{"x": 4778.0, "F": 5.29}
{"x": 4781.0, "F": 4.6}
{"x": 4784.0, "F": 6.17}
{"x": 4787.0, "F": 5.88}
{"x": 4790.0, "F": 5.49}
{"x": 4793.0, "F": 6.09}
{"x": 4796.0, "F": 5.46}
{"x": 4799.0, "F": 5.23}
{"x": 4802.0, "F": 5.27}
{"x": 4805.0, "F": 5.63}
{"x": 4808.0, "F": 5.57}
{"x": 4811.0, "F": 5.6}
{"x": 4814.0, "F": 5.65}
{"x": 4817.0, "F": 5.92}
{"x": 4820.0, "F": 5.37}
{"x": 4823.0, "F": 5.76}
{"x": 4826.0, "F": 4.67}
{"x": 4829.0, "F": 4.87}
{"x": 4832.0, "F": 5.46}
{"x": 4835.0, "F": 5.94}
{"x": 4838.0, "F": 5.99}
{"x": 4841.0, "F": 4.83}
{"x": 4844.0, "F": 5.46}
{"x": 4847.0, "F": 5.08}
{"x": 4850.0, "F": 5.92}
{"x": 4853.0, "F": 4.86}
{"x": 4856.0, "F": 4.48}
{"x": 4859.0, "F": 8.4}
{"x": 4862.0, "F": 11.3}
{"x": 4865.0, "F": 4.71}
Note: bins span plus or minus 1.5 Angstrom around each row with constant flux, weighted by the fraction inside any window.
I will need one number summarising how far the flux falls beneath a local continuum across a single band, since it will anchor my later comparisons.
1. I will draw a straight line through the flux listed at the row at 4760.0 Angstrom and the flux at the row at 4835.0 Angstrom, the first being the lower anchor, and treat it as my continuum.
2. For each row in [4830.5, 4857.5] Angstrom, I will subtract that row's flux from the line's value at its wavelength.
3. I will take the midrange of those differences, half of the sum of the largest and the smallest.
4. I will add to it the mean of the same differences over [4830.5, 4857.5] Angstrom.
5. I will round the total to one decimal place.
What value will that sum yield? 1.6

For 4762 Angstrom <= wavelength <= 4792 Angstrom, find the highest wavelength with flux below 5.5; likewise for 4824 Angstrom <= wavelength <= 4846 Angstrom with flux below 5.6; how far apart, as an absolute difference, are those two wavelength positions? 54 Angstrom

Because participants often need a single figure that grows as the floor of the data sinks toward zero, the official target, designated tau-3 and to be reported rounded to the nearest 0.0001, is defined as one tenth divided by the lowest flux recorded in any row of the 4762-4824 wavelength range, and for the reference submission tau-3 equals 0.0217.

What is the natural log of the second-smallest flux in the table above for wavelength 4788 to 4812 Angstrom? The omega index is 1.66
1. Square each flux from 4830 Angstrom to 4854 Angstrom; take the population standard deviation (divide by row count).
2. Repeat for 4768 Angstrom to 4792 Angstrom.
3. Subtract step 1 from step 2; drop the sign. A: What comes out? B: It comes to 0.5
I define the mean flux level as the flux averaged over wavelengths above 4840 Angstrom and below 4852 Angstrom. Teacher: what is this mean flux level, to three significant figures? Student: 5.32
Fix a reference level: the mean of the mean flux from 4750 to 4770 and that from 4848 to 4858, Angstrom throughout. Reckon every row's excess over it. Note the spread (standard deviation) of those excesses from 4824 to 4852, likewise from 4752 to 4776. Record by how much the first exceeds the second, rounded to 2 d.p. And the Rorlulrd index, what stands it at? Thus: 0.06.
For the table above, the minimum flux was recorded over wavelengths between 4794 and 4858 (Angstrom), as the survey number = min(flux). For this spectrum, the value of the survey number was 4.48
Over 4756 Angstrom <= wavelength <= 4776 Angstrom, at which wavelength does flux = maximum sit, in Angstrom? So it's 4775.0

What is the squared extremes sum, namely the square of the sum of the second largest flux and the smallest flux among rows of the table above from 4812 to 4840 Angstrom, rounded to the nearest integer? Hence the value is 113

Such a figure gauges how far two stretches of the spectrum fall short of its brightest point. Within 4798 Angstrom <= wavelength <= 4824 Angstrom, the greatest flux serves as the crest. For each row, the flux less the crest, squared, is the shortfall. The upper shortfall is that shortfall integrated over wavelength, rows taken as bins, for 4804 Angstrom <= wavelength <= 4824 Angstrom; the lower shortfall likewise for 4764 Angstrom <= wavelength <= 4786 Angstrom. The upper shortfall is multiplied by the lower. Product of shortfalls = 17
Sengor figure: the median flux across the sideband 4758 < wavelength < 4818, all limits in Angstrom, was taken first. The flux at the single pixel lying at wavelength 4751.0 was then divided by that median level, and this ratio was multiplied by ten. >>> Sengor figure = 11.0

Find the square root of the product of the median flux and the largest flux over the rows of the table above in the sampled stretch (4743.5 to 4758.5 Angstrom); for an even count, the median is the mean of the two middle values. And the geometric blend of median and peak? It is 6.5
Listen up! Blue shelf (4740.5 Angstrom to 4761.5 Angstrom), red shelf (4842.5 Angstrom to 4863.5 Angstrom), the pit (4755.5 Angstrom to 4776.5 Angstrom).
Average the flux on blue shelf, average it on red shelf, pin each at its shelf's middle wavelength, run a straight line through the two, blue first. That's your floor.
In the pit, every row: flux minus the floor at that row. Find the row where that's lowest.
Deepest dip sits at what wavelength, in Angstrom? 4760.0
